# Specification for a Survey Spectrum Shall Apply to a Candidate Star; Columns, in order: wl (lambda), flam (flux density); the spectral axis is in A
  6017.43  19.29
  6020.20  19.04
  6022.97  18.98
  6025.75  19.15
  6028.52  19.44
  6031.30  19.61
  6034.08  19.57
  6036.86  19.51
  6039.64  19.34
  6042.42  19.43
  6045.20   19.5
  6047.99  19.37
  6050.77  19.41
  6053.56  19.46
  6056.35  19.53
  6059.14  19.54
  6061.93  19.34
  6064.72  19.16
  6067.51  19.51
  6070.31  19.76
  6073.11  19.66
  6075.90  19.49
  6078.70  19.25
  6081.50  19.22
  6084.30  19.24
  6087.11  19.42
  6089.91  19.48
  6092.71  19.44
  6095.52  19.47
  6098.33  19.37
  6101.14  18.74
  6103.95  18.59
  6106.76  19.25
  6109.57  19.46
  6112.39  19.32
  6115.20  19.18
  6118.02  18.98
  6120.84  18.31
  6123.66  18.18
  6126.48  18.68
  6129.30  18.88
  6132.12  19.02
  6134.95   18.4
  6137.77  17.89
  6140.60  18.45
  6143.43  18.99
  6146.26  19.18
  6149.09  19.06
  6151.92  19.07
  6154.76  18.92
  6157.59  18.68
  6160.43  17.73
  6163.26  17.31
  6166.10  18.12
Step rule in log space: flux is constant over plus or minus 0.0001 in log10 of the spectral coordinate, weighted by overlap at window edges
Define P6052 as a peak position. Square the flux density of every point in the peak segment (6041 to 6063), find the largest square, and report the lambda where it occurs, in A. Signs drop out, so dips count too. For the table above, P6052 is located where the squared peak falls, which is 6059.14 A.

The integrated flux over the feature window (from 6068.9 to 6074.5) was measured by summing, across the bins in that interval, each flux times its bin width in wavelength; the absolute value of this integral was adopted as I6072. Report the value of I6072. 110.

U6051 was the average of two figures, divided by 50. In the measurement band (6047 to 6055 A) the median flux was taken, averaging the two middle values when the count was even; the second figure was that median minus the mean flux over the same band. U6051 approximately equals 0.194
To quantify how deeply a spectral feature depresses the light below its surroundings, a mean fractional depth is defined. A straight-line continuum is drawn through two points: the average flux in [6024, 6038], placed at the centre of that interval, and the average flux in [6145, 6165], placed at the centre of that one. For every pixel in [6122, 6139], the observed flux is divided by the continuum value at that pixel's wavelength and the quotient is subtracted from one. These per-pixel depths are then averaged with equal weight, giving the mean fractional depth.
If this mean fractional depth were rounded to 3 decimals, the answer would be 0.012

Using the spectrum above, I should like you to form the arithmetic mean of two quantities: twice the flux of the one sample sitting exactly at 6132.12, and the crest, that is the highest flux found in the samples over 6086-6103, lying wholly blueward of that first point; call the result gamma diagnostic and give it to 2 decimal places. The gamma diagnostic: 28.76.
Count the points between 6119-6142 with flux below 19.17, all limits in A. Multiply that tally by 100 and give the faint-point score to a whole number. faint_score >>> 800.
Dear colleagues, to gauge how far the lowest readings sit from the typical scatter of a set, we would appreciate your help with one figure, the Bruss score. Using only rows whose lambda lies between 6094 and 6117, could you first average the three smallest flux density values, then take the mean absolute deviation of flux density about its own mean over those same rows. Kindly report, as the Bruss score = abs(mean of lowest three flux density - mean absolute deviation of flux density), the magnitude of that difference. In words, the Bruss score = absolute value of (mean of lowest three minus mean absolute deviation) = 18.58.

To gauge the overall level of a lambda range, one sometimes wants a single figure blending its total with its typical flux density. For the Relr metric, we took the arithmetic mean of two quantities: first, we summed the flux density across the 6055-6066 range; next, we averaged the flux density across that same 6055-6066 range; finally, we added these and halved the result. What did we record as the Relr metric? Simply 48.5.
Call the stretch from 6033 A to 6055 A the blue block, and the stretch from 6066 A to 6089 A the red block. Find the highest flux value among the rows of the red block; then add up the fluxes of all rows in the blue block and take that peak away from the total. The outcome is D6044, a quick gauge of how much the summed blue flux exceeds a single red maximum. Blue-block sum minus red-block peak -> 136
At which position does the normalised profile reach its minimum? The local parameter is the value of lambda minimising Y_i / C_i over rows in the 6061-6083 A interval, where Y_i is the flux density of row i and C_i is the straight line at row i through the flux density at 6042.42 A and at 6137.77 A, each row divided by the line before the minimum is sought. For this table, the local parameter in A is 6064.72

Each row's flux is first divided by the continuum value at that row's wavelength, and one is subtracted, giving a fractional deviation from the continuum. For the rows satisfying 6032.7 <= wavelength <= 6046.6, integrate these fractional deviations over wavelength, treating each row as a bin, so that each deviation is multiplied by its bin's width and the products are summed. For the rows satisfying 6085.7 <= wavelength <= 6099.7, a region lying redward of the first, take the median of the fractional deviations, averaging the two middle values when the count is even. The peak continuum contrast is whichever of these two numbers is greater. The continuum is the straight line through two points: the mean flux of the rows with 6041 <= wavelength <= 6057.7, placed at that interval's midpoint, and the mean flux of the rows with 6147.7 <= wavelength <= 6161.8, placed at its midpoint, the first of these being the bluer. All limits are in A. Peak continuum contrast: 0.016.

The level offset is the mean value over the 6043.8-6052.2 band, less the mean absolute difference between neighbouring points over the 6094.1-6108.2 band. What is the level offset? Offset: 19.0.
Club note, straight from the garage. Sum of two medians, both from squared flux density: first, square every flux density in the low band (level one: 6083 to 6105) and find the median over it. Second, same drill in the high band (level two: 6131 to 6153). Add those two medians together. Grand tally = 737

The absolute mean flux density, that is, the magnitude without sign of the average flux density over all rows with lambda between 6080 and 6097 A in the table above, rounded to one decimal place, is 19.4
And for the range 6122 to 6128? 18.4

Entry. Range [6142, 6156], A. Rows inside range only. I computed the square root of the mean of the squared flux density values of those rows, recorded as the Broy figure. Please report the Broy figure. 19.0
